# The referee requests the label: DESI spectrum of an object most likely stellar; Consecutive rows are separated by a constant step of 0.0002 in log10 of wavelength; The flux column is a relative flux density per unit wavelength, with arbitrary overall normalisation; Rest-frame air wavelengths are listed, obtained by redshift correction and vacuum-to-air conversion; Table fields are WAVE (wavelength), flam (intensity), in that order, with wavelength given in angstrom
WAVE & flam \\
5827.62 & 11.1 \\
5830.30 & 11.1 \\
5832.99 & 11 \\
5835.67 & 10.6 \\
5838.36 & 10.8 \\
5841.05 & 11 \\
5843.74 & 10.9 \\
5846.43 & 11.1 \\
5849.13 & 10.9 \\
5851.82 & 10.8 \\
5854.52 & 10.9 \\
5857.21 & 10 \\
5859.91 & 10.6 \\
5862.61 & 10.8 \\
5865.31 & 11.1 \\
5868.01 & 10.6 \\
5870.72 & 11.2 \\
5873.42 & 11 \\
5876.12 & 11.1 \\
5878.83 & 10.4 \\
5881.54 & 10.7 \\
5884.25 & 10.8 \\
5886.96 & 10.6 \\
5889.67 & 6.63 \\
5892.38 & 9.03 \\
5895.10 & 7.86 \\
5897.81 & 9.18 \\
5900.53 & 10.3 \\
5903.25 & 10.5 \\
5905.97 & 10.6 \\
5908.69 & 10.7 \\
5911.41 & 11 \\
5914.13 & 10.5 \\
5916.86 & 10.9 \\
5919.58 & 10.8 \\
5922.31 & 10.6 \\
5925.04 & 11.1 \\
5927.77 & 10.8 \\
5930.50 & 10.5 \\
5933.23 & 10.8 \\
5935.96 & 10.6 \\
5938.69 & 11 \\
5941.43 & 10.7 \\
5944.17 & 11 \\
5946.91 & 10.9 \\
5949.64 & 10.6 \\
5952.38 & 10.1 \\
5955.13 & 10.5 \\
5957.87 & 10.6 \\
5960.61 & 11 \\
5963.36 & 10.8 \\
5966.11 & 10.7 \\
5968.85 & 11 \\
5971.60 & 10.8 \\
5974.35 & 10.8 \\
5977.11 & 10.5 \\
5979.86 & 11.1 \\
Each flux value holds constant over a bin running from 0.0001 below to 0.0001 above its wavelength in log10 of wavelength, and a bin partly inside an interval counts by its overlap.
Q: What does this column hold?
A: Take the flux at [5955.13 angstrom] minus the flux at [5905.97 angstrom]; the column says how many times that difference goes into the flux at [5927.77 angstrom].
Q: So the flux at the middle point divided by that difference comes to -108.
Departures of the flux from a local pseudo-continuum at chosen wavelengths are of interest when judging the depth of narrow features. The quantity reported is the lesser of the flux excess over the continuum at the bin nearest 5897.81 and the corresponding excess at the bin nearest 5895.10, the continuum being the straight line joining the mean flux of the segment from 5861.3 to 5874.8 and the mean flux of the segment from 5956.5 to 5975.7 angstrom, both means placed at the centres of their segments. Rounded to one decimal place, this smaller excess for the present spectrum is -3.0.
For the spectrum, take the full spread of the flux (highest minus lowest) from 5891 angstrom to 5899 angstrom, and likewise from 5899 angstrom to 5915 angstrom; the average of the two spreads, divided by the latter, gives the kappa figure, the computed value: 1.4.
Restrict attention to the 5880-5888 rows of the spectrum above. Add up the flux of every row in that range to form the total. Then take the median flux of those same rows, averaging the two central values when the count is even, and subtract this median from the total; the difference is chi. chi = 21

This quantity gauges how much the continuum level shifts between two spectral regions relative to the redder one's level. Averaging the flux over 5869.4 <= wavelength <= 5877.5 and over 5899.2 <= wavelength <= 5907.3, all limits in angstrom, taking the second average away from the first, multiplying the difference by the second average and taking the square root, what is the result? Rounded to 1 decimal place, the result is 2.6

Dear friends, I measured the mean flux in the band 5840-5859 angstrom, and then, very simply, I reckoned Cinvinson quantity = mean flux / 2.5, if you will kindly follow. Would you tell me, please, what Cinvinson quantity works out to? 4.32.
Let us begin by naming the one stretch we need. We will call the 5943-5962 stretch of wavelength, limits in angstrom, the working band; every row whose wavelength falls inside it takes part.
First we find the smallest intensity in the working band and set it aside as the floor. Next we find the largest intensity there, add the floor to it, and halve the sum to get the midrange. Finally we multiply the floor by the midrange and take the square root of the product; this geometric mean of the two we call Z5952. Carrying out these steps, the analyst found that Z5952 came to 10.3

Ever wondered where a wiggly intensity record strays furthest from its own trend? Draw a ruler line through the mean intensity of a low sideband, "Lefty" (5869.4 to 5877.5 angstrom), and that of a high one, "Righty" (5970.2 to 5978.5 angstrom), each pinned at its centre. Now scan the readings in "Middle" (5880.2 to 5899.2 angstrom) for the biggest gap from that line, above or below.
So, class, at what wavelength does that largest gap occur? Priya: 5889.67 angstrom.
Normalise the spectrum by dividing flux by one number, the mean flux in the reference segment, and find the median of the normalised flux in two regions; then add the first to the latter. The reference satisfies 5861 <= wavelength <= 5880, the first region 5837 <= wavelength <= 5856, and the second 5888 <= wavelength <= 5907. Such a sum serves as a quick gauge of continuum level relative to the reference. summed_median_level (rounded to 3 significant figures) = 1.84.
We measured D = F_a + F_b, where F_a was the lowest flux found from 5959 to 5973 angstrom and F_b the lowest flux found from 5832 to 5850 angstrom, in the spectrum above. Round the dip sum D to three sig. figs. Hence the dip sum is 21.3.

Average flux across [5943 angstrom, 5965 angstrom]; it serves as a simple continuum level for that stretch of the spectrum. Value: 10.7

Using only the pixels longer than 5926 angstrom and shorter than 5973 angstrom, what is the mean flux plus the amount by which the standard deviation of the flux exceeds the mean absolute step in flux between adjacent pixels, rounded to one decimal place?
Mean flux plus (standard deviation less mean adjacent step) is 10.7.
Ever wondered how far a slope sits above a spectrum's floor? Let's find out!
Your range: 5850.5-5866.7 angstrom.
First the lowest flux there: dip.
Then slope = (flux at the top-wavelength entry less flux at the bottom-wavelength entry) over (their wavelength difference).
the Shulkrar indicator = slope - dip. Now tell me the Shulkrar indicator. -10.0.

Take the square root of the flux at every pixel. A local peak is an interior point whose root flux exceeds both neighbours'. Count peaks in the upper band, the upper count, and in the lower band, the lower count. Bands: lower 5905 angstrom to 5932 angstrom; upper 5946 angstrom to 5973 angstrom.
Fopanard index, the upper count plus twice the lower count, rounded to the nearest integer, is 8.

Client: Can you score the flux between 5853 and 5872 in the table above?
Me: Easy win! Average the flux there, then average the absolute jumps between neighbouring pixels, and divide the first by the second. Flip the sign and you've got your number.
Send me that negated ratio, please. -21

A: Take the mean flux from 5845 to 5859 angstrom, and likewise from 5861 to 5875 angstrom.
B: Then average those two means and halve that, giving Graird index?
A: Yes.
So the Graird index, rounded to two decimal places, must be 5.42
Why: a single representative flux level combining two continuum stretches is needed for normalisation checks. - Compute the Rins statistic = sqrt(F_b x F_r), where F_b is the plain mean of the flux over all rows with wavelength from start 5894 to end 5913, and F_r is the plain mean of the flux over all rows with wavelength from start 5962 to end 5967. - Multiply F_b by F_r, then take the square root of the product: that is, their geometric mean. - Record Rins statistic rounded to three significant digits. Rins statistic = 10.4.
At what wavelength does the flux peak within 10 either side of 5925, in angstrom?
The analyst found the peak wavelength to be 5925.04 angstrom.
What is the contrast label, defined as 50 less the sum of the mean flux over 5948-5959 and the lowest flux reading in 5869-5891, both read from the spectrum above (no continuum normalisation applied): 32.9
